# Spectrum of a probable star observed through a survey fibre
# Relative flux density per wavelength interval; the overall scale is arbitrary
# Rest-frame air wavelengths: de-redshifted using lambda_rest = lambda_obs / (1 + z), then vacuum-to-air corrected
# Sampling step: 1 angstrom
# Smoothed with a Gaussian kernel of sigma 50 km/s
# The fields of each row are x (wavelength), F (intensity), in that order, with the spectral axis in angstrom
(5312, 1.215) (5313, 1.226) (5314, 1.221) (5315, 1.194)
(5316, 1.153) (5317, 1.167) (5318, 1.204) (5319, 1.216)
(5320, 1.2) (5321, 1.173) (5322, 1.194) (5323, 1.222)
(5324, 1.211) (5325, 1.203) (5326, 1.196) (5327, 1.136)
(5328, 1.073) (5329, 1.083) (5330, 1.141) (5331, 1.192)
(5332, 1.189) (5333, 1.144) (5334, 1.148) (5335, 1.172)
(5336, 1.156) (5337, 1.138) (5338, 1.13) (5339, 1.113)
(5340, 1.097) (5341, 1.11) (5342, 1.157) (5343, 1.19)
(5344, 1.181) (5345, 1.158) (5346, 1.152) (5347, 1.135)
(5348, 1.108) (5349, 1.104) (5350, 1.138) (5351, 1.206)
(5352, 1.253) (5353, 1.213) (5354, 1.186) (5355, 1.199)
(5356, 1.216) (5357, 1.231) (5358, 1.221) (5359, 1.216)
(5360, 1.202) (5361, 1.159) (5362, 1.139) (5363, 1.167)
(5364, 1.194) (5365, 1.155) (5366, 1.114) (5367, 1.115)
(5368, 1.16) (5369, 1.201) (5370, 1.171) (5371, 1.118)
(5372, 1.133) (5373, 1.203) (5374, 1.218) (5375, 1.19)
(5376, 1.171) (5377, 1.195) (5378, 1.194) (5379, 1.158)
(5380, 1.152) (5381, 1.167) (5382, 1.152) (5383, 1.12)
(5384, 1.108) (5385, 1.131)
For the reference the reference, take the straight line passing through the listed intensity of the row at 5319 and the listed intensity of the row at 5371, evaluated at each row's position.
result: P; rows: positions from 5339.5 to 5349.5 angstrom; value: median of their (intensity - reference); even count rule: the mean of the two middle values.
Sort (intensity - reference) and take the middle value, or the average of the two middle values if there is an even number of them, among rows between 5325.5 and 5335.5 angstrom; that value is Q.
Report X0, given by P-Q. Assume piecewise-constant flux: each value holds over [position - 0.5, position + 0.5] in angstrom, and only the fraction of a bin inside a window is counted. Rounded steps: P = -0.02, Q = -0.043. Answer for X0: 0.02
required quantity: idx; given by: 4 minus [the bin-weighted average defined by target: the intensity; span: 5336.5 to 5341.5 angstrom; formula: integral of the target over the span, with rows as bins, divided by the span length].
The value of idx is 2.882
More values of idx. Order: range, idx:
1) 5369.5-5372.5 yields 2.859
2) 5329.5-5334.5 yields 2.837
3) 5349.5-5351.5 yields 2.828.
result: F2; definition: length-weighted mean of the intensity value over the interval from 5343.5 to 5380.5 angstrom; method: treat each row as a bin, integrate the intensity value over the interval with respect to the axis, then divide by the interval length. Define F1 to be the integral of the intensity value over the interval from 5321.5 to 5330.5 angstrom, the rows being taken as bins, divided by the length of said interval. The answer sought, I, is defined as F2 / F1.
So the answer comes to 1.01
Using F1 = 1.16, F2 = 1.17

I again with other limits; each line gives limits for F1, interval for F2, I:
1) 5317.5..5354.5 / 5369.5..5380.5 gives 1.01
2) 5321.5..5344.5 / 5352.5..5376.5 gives 1.02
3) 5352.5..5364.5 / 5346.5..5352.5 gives 0.97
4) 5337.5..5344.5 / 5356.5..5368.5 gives 1.03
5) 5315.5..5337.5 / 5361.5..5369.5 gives 0.99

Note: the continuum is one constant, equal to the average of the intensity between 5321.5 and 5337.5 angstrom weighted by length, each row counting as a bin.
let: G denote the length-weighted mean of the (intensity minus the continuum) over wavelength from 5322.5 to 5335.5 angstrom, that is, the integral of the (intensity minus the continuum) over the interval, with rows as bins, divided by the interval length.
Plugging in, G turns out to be 0.000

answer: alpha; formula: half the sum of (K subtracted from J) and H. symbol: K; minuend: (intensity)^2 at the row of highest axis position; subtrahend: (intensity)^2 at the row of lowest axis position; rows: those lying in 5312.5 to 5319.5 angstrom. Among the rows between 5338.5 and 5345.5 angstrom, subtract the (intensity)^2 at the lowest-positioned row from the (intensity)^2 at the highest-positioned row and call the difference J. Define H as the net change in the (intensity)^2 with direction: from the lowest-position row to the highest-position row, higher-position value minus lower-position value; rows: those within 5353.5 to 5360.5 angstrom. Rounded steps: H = 0.038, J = 0.10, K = -0.02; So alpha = 0.08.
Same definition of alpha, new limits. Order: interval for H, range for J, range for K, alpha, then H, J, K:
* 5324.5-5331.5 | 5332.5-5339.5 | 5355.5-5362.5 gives 0.04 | -0.026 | -0.07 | -0.18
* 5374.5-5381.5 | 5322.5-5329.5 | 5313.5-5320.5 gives -0.16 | -0.054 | -0.32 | -0.05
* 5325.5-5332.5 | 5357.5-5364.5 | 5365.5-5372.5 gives -0.06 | -0.017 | -0.07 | 0.04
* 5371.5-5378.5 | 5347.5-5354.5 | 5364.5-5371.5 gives 0.20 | 0.142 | 0.18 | -0.08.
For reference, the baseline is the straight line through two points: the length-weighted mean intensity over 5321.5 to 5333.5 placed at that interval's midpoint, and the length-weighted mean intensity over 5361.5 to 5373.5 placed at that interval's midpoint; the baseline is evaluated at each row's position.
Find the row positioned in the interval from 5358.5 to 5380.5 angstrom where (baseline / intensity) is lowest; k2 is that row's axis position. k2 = 5374 angstrom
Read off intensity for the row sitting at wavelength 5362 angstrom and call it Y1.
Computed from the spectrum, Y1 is 1.139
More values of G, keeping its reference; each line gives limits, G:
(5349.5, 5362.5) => 0.036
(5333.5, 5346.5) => -0.016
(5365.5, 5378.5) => 0.006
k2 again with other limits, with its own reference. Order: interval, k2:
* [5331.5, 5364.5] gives 5352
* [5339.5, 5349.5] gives 5343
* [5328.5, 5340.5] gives 5331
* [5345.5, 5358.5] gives 5352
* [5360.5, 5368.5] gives 5364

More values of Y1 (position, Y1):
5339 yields 1.113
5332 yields 1.189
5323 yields 1.222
